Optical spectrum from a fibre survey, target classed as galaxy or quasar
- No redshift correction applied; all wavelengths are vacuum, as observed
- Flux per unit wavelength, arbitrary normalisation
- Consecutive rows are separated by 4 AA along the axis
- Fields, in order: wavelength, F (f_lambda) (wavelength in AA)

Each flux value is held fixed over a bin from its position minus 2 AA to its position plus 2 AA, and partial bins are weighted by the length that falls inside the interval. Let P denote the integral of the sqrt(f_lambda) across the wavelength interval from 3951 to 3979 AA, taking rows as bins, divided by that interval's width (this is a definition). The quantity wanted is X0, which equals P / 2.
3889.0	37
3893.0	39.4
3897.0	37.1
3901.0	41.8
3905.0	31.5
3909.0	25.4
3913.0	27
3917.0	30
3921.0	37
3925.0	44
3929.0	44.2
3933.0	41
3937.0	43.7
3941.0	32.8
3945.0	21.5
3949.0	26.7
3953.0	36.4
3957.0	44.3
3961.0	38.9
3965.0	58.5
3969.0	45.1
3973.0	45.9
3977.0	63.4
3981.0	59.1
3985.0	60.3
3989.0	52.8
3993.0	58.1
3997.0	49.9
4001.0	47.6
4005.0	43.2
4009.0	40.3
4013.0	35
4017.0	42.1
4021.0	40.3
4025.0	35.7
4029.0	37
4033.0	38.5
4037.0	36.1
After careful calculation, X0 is 3.4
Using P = 6.86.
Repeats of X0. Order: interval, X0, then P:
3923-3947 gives 3.1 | 6.11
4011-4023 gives 3.1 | 6.25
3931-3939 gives 3.3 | 6.51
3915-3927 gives 3.0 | 6.06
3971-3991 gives 3.7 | 7.49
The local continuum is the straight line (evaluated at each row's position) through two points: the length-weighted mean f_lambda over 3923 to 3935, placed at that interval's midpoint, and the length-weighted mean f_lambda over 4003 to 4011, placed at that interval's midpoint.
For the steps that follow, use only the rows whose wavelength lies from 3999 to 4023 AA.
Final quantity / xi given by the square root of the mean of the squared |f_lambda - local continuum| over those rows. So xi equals 4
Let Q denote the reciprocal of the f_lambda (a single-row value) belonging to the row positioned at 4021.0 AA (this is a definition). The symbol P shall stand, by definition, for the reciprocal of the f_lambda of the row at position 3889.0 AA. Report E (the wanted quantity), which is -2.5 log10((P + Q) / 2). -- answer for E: 3.966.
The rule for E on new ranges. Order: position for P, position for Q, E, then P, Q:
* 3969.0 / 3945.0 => 3.660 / 0.0222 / 0.0465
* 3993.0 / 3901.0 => 4.217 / 0.0172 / 0.0239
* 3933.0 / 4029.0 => 3.975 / 0.0244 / 0.0270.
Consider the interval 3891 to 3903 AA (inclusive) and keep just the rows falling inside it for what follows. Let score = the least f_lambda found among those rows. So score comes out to 37.1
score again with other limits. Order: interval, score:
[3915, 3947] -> 21.5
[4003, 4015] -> 35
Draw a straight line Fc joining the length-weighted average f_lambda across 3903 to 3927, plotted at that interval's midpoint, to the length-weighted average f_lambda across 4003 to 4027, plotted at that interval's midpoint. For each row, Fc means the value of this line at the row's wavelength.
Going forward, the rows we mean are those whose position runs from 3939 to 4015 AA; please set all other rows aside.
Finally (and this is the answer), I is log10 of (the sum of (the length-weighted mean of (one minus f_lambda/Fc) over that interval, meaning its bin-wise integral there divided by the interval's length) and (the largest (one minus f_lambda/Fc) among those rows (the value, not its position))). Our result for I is -0.8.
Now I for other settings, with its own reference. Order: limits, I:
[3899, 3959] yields -0.5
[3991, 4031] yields -2.0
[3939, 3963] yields -0.4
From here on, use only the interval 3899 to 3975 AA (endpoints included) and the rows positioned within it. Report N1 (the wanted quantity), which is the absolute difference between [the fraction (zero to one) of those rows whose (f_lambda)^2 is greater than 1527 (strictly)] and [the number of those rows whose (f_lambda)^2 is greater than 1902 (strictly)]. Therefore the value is 7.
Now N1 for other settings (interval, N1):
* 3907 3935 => 2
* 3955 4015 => 10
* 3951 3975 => 3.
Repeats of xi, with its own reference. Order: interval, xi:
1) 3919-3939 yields 3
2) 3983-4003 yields 13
